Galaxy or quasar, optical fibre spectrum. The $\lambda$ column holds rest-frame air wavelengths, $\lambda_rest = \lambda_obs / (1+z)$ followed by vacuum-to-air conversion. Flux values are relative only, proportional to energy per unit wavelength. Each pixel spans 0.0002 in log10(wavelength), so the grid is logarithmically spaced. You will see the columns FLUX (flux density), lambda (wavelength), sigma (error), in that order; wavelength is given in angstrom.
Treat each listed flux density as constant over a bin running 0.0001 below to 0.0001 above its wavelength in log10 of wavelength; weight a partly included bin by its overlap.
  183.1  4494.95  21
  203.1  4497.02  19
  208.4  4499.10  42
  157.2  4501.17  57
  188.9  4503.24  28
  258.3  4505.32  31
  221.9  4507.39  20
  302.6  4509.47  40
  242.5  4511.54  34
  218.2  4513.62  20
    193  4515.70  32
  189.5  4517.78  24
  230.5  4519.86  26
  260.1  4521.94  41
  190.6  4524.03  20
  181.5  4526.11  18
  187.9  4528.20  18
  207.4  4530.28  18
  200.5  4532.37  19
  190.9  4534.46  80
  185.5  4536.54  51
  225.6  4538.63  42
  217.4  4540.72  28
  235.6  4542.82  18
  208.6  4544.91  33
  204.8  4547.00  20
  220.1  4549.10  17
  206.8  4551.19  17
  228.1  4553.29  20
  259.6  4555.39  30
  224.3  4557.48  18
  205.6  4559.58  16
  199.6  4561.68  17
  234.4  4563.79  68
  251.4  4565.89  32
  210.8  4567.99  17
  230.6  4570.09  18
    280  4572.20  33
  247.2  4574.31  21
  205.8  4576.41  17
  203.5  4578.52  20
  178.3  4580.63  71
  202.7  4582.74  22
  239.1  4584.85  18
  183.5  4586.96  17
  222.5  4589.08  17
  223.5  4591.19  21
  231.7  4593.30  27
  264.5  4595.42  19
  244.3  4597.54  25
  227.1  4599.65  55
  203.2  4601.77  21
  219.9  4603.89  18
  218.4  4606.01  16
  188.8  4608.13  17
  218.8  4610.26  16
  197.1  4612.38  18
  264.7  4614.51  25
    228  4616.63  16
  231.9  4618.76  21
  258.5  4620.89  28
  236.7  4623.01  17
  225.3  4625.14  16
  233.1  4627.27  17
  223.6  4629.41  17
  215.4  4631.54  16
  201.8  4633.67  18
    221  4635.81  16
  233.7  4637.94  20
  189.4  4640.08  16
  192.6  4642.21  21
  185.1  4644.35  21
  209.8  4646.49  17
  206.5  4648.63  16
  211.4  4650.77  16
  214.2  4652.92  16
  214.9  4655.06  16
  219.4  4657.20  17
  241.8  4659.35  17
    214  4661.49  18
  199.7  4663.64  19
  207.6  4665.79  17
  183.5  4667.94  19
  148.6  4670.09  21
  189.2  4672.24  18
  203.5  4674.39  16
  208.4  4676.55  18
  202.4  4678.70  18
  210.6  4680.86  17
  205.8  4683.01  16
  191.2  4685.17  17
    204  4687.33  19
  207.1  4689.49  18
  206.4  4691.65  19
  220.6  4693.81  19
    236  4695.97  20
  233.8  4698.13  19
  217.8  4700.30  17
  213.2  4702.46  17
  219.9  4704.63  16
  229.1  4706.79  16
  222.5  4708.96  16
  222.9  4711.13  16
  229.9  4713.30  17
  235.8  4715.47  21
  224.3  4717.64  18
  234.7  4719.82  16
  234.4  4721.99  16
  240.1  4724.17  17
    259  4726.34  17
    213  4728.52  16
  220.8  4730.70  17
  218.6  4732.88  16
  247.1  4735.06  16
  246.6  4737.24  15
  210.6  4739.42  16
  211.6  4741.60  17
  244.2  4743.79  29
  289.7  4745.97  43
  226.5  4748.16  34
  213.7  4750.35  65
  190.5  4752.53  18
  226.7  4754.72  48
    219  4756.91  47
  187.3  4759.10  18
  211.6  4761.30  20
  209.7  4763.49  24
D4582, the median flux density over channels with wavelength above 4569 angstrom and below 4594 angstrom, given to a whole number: 223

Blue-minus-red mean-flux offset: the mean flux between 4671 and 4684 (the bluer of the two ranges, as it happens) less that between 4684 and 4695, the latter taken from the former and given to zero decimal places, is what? -3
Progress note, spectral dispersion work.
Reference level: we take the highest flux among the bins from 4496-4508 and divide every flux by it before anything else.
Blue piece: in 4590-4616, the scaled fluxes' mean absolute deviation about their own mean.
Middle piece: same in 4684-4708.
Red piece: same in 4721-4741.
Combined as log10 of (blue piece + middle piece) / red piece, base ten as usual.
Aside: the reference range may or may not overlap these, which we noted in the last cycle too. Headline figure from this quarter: 0.29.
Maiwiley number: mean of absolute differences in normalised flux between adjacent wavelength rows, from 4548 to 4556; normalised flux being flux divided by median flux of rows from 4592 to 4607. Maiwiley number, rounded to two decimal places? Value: 0.10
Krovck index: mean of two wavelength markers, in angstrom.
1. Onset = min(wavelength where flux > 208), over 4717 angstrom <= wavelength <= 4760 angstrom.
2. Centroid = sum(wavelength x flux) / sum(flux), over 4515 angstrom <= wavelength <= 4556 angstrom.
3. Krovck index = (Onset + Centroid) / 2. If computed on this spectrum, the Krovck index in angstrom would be 4626.8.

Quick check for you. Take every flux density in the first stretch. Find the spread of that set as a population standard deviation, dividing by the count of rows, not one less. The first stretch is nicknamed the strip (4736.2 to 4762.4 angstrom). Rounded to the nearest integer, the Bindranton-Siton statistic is 26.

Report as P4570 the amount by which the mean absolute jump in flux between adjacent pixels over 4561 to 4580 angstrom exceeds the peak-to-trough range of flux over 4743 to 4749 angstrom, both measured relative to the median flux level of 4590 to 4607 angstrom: -33.4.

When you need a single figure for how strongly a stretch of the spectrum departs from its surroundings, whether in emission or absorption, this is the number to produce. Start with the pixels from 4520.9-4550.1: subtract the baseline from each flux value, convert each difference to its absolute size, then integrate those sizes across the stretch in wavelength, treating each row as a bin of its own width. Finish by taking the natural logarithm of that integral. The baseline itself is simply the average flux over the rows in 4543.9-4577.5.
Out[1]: 6.6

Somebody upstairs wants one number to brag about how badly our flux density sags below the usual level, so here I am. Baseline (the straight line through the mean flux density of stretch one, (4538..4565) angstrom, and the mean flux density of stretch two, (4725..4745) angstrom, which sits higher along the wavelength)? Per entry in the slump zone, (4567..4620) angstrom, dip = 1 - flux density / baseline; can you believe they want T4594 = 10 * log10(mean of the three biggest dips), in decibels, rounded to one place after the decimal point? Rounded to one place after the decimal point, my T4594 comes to -7.5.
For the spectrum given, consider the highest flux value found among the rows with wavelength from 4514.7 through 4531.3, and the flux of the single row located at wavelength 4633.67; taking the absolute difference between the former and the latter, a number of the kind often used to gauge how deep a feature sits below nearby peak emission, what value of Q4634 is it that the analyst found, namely 58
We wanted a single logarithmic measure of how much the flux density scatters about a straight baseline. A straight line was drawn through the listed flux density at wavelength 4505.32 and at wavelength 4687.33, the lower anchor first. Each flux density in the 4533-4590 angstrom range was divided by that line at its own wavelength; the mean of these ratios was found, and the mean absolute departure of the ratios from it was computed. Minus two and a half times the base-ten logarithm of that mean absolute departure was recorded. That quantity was 2.73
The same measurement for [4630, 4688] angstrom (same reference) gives 3.09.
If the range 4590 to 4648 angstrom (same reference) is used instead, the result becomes 2.89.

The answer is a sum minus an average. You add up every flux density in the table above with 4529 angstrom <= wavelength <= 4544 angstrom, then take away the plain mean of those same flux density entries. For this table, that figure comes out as 1254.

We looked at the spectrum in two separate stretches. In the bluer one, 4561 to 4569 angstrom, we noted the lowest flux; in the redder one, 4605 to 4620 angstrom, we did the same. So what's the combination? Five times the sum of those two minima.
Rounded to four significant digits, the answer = 1942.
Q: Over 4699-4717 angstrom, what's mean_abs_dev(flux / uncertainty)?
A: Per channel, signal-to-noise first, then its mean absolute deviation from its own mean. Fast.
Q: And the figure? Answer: 0.8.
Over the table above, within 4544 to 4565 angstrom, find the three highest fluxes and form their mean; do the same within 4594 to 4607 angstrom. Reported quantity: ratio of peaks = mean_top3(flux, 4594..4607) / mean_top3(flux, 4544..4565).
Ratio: 1.02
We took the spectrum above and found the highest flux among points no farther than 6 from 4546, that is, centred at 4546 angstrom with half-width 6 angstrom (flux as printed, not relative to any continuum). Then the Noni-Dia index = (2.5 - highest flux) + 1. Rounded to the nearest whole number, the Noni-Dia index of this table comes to -232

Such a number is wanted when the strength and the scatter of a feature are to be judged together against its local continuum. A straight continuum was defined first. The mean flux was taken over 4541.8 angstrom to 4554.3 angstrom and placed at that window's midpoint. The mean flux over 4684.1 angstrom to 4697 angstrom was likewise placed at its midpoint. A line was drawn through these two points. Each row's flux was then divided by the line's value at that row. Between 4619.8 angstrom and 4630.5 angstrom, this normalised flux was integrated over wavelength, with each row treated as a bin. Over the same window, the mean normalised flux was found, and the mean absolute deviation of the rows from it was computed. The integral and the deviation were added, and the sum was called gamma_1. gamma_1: 11.8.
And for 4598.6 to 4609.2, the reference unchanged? 10.5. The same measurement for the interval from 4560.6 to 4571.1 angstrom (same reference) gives 11.0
